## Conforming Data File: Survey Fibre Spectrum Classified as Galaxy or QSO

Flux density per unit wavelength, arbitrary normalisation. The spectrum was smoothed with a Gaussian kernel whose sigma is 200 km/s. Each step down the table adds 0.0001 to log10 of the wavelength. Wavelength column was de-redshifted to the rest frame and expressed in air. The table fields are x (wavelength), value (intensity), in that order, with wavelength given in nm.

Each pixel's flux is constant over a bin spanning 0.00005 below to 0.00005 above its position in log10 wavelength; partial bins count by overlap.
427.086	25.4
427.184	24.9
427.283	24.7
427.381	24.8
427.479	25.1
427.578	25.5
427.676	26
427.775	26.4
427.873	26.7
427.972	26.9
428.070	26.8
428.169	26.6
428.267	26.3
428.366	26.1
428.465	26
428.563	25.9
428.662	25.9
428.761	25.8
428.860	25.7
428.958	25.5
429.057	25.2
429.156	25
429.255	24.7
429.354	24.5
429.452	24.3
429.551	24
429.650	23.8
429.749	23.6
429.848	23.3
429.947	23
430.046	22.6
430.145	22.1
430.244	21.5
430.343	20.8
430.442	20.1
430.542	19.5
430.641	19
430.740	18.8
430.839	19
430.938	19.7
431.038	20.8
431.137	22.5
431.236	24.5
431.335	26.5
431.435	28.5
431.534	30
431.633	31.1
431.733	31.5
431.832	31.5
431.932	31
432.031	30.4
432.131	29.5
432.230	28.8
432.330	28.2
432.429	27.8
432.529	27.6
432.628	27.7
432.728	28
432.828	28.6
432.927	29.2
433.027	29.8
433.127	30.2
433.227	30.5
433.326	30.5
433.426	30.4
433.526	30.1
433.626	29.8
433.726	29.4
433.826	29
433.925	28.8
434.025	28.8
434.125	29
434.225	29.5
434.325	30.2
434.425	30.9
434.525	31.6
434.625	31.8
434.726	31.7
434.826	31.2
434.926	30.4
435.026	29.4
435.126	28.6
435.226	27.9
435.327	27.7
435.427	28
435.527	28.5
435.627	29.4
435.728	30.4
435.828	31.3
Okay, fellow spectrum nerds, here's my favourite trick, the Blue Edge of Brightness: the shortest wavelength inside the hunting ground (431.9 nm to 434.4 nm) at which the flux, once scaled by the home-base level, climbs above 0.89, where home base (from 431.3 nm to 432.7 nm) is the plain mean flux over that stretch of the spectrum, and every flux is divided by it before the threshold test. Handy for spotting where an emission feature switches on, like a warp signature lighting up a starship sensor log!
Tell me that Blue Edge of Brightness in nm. 431.932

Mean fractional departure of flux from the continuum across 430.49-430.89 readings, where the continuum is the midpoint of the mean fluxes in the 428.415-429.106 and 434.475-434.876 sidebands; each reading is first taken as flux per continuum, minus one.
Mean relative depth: -0.33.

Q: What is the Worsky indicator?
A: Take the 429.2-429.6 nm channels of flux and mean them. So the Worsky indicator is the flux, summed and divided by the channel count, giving 24.4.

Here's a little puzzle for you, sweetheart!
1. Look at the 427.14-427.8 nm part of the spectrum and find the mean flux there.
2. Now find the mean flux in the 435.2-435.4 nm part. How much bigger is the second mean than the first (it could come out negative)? 2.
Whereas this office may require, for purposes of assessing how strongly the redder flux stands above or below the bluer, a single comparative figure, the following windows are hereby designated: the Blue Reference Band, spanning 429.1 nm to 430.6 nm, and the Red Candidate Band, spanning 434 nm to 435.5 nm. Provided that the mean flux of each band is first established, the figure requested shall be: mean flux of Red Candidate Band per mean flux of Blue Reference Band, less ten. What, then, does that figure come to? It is -8.70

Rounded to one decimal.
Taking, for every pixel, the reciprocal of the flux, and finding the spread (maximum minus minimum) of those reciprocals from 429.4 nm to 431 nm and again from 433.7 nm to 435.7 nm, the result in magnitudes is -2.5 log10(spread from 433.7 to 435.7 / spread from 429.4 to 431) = 1.0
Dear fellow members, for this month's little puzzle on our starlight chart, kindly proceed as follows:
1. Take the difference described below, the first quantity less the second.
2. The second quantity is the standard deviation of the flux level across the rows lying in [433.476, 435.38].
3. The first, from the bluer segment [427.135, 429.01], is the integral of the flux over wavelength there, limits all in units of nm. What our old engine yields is 47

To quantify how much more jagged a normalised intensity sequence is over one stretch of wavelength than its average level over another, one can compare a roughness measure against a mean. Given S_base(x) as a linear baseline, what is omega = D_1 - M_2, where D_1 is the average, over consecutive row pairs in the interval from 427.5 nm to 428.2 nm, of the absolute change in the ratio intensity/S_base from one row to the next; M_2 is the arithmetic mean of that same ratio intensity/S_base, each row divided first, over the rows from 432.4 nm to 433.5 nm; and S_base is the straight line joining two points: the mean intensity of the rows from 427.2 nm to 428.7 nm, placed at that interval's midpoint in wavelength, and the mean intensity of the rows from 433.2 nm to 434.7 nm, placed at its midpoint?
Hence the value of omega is -0.98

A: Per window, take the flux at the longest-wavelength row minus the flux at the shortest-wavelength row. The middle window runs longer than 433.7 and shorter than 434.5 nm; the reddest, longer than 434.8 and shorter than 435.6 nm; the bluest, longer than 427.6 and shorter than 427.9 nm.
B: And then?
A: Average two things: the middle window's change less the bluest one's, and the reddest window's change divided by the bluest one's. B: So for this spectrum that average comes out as -2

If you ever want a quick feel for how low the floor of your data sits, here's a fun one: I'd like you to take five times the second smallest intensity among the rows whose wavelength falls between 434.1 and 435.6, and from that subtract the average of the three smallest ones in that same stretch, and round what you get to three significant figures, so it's 112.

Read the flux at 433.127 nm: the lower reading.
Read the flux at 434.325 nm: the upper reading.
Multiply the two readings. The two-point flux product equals 912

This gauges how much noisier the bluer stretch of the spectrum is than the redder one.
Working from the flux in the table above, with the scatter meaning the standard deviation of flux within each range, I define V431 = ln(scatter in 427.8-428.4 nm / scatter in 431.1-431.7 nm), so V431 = -2.4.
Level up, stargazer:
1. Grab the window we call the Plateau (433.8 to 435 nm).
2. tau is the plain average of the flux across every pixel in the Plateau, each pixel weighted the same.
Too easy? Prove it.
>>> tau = 30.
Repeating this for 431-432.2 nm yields 28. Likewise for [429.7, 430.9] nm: 21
